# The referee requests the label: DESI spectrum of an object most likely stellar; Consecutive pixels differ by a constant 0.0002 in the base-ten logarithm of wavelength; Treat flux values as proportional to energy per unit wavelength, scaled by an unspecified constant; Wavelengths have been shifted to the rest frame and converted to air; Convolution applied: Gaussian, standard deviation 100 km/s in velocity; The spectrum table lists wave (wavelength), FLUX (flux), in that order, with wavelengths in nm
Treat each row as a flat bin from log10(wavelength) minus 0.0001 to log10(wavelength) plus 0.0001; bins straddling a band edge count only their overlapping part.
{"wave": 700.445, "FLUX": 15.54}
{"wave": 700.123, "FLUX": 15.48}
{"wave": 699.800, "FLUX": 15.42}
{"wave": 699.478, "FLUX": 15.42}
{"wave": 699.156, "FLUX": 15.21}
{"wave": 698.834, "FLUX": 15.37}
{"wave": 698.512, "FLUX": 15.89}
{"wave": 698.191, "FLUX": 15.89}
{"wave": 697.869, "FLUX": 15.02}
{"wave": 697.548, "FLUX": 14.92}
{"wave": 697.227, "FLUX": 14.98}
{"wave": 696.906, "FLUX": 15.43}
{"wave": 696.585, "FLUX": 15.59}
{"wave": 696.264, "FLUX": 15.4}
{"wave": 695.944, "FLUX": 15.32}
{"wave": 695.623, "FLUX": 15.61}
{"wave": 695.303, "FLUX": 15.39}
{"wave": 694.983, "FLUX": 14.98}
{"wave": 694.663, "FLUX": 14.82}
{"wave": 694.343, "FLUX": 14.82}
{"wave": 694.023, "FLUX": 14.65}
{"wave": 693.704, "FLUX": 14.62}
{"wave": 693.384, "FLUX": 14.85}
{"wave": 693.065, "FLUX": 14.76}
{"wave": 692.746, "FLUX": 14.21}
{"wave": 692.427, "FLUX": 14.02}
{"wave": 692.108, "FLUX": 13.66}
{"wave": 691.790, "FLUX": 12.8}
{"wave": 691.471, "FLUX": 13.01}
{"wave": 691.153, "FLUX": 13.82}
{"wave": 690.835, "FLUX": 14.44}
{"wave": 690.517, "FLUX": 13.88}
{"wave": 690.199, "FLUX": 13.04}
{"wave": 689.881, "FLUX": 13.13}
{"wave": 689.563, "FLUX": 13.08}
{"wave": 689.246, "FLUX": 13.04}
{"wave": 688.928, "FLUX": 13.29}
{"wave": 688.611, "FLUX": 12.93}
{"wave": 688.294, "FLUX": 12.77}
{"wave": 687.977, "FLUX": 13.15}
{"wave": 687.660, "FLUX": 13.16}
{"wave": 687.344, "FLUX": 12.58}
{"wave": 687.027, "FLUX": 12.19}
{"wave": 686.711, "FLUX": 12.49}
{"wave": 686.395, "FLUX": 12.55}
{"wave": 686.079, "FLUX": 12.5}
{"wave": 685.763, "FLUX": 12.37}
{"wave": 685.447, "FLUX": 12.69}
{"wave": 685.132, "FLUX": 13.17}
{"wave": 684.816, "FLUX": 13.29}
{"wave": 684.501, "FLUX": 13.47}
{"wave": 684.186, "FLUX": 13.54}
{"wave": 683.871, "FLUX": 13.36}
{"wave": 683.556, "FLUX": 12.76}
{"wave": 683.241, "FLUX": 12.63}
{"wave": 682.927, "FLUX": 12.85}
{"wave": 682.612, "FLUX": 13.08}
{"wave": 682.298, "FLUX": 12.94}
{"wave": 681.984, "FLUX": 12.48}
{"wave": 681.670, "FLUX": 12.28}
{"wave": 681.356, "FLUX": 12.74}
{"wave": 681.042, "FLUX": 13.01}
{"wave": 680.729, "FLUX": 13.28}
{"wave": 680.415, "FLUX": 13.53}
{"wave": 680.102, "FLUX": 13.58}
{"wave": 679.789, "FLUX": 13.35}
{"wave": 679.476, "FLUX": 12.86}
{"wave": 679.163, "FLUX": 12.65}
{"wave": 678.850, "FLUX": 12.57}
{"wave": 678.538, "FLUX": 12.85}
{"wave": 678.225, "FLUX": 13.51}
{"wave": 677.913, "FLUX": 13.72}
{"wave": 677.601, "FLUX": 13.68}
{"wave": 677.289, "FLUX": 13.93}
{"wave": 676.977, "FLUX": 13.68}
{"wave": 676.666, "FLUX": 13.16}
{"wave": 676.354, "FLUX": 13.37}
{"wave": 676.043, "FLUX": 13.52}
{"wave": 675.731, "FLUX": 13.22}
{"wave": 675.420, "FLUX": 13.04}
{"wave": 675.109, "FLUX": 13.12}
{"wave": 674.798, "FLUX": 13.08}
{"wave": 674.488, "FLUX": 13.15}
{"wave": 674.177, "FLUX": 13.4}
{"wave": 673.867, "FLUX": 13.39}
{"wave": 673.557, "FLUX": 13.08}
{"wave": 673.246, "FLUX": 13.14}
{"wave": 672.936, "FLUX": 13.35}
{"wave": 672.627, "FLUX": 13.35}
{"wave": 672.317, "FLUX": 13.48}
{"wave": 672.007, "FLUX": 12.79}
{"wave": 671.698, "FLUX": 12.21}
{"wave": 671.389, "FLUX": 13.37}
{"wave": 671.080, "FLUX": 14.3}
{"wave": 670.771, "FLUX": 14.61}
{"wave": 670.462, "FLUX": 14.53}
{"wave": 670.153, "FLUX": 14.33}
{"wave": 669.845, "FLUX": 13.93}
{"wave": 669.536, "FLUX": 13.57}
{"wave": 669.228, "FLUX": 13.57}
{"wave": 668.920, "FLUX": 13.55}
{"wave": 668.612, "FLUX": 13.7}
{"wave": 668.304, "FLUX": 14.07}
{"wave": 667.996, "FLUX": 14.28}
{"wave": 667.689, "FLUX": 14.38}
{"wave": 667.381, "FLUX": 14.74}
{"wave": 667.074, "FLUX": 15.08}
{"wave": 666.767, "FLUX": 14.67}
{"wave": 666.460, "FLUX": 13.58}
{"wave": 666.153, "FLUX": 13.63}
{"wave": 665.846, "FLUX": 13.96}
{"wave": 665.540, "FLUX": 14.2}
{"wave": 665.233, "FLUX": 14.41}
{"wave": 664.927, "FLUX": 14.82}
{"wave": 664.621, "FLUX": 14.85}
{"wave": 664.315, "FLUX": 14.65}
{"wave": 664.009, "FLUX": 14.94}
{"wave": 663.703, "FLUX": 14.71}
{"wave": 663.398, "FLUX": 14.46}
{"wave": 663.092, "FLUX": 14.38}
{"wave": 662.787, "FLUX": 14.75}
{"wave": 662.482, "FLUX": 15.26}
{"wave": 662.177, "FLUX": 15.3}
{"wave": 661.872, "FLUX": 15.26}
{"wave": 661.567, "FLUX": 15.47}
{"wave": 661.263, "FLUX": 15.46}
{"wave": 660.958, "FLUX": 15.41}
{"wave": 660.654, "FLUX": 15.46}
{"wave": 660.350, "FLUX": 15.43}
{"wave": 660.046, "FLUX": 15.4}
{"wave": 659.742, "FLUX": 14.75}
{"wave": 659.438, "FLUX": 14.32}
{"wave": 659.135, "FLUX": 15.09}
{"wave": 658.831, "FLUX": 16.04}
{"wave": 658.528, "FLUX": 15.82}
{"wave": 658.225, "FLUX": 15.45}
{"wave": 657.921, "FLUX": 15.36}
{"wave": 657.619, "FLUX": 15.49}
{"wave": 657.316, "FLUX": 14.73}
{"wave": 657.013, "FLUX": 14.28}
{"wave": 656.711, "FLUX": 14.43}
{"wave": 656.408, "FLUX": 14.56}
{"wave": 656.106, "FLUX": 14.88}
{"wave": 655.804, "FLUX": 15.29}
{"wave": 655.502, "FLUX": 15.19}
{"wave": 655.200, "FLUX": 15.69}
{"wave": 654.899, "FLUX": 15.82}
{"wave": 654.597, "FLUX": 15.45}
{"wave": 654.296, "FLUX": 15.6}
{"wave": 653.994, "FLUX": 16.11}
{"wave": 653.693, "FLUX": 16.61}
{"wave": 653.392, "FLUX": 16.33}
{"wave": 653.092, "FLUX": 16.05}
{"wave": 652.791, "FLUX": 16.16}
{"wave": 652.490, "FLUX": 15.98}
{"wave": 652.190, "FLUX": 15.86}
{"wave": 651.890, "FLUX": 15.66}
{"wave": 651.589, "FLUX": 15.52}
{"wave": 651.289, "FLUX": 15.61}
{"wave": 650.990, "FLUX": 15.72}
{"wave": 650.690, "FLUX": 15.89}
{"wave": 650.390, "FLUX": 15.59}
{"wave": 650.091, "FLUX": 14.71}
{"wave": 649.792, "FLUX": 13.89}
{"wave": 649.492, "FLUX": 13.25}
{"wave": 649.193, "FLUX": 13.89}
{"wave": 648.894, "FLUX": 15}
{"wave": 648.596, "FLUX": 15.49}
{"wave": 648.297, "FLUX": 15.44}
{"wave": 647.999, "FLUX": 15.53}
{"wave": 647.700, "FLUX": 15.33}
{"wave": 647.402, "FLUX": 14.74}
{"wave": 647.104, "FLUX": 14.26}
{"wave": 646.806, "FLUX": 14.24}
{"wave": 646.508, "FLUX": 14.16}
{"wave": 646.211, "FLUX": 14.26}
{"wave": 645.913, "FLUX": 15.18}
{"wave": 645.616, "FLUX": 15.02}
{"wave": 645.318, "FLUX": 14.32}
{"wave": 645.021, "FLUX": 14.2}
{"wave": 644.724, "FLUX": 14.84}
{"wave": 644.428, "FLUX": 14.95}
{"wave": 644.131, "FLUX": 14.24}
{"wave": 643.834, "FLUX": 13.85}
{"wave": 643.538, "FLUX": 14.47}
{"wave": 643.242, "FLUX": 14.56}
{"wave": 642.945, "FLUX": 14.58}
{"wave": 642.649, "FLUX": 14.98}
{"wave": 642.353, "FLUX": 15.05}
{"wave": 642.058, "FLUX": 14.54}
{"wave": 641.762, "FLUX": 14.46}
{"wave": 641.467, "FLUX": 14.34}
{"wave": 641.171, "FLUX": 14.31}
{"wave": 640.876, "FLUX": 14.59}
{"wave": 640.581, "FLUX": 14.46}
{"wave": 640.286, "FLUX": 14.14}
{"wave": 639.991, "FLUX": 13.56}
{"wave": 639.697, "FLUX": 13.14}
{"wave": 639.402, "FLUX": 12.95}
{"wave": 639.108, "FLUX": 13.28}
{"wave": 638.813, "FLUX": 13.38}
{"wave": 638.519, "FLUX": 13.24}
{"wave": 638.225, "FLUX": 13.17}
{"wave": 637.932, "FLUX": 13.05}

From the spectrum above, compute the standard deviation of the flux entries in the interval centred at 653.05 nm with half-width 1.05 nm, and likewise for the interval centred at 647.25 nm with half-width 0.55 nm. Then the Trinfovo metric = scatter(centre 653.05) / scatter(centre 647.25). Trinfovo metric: 0.5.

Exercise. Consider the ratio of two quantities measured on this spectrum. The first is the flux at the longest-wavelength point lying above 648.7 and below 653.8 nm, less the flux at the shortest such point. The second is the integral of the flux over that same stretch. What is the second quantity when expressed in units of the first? 49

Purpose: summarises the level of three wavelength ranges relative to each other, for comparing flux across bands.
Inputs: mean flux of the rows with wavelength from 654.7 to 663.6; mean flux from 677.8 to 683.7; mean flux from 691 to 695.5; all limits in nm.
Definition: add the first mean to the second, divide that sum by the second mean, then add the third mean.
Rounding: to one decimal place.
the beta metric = 16.5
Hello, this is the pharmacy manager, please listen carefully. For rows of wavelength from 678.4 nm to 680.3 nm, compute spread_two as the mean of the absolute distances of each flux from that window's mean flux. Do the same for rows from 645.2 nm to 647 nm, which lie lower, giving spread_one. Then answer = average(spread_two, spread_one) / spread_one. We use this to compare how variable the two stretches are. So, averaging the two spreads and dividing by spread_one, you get 0.93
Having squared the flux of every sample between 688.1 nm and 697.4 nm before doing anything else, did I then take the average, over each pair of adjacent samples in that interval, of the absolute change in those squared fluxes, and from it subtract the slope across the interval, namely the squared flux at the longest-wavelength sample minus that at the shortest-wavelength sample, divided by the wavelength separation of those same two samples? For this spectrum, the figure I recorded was 1.6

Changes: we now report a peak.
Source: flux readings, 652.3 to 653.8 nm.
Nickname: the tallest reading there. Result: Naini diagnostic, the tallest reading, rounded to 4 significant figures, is 16.61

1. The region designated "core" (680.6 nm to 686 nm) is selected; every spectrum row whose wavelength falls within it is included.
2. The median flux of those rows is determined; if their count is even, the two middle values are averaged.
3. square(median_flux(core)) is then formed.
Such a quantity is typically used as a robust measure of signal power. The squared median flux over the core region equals 167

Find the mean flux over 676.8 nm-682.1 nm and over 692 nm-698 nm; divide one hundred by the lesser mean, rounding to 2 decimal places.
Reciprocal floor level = 7.60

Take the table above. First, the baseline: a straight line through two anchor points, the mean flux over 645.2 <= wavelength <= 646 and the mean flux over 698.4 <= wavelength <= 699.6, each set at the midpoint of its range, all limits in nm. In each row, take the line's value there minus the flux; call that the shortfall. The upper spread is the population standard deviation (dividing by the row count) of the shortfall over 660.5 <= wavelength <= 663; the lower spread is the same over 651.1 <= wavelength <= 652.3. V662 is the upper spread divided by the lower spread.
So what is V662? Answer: 1.9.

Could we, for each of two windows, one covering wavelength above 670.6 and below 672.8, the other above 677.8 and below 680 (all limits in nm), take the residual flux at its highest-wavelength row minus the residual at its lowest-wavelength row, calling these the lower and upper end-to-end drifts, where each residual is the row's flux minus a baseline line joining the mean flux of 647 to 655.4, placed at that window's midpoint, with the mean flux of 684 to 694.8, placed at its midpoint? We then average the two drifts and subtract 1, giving -1.7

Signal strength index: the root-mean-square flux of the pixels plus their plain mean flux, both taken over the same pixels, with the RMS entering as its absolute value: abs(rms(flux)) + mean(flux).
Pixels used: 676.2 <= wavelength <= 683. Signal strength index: 26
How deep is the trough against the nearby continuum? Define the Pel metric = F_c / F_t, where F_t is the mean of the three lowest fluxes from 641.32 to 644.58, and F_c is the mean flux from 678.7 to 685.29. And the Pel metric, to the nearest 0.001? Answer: 0.921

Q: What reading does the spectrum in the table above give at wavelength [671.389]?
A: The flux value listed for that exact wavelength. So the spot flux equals 13.37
